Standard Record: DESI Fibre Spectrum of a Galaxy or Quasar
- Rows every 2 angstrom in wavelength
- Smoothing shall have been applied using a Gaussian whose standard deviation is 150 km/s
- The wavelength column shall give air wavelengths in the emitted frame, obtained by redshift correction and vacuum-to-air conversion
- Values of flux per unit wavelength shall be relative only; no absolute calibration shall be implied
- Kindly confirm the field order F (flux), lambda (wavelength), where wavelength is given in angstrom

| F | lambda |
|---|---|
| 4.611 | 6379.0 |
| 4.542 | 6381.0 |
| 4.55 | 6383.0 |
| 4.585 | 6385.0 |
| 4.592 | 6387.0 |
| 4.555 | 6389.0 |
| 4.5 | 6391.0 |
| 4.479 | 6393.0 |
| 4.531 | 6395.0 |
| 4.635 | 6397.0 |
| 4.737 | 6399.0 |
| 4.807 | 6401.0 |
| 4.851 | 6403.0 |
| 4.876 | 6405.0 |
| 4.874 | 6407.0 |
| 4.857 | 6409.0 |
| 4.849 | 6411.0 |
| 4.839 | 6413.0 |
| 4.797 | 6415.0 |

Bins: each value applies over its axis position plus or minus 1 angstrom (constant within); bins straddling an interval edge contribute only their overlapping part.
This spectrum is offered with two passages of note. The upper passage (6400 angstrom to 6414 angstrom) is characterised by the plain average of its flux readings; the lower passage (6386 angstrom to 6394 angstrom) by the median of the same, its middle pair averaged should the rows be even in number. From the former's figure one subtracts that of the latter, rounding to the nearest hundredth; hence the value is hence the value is 0.32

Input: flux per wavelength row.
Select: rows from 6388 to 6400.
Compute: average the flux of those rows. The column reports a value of 4.6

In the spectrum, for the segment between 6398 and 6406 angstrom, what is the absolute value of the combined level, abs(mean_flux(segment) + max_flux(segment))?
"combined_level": 9.69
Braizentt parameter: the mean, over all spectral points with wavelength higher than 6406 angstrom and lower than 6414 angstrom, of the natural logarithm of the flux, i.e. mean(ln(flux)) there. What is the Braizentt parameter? 1.580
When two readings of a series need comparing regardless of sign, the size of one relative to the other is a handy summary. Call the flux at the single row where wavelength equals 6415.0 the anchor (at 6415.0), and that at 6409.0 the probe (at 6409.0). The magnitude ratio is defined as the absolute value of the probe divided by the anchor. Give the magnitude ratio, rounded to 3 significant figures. 1.01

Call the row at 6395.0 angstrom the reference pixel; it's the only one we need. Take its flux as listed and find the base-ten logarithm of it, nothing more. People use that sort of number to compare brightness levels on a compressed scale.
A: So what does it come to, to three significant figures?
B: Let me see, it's 0.656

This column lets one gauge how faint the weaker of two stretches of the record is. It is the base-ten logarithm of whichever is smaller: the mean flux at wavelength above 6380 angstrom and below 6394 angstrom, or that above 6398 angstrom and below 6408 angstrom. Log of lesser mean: 0.6574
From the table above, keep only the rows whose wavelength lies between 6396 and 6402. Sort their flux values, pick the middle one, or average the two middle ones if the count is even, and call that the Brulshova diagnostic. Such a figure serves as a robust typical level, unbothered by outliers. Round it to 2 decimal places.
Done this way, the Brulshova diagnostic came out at 4.74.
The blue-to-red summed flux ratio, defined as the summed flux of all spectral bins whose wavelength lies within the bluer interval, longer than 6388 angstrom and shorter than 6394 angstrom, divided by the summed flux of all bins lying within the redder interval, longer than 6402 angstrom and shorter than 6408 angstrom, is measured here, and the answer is 0.93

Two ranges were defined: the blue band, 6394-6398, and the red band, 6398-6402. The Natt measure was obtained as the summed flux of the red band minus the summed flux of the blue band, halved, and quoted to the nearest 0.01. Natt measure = 0.19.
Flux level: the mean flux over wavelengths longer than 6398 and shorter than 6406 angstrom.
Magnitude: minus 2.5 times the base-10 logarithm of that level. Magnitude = -1.71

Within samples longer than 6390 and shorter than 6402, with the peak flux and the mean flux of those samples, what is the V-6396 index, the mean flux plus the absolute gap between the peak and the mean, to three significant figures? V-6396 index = 4.81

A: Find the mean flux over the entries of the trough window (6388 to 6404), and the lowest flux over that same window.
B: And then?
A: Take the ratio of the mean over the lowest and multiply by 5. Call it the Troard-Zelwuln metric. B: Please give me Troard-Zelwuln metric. 5.18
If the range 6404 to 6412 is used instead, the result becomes 5.02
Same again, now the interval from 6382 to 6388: 5.03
